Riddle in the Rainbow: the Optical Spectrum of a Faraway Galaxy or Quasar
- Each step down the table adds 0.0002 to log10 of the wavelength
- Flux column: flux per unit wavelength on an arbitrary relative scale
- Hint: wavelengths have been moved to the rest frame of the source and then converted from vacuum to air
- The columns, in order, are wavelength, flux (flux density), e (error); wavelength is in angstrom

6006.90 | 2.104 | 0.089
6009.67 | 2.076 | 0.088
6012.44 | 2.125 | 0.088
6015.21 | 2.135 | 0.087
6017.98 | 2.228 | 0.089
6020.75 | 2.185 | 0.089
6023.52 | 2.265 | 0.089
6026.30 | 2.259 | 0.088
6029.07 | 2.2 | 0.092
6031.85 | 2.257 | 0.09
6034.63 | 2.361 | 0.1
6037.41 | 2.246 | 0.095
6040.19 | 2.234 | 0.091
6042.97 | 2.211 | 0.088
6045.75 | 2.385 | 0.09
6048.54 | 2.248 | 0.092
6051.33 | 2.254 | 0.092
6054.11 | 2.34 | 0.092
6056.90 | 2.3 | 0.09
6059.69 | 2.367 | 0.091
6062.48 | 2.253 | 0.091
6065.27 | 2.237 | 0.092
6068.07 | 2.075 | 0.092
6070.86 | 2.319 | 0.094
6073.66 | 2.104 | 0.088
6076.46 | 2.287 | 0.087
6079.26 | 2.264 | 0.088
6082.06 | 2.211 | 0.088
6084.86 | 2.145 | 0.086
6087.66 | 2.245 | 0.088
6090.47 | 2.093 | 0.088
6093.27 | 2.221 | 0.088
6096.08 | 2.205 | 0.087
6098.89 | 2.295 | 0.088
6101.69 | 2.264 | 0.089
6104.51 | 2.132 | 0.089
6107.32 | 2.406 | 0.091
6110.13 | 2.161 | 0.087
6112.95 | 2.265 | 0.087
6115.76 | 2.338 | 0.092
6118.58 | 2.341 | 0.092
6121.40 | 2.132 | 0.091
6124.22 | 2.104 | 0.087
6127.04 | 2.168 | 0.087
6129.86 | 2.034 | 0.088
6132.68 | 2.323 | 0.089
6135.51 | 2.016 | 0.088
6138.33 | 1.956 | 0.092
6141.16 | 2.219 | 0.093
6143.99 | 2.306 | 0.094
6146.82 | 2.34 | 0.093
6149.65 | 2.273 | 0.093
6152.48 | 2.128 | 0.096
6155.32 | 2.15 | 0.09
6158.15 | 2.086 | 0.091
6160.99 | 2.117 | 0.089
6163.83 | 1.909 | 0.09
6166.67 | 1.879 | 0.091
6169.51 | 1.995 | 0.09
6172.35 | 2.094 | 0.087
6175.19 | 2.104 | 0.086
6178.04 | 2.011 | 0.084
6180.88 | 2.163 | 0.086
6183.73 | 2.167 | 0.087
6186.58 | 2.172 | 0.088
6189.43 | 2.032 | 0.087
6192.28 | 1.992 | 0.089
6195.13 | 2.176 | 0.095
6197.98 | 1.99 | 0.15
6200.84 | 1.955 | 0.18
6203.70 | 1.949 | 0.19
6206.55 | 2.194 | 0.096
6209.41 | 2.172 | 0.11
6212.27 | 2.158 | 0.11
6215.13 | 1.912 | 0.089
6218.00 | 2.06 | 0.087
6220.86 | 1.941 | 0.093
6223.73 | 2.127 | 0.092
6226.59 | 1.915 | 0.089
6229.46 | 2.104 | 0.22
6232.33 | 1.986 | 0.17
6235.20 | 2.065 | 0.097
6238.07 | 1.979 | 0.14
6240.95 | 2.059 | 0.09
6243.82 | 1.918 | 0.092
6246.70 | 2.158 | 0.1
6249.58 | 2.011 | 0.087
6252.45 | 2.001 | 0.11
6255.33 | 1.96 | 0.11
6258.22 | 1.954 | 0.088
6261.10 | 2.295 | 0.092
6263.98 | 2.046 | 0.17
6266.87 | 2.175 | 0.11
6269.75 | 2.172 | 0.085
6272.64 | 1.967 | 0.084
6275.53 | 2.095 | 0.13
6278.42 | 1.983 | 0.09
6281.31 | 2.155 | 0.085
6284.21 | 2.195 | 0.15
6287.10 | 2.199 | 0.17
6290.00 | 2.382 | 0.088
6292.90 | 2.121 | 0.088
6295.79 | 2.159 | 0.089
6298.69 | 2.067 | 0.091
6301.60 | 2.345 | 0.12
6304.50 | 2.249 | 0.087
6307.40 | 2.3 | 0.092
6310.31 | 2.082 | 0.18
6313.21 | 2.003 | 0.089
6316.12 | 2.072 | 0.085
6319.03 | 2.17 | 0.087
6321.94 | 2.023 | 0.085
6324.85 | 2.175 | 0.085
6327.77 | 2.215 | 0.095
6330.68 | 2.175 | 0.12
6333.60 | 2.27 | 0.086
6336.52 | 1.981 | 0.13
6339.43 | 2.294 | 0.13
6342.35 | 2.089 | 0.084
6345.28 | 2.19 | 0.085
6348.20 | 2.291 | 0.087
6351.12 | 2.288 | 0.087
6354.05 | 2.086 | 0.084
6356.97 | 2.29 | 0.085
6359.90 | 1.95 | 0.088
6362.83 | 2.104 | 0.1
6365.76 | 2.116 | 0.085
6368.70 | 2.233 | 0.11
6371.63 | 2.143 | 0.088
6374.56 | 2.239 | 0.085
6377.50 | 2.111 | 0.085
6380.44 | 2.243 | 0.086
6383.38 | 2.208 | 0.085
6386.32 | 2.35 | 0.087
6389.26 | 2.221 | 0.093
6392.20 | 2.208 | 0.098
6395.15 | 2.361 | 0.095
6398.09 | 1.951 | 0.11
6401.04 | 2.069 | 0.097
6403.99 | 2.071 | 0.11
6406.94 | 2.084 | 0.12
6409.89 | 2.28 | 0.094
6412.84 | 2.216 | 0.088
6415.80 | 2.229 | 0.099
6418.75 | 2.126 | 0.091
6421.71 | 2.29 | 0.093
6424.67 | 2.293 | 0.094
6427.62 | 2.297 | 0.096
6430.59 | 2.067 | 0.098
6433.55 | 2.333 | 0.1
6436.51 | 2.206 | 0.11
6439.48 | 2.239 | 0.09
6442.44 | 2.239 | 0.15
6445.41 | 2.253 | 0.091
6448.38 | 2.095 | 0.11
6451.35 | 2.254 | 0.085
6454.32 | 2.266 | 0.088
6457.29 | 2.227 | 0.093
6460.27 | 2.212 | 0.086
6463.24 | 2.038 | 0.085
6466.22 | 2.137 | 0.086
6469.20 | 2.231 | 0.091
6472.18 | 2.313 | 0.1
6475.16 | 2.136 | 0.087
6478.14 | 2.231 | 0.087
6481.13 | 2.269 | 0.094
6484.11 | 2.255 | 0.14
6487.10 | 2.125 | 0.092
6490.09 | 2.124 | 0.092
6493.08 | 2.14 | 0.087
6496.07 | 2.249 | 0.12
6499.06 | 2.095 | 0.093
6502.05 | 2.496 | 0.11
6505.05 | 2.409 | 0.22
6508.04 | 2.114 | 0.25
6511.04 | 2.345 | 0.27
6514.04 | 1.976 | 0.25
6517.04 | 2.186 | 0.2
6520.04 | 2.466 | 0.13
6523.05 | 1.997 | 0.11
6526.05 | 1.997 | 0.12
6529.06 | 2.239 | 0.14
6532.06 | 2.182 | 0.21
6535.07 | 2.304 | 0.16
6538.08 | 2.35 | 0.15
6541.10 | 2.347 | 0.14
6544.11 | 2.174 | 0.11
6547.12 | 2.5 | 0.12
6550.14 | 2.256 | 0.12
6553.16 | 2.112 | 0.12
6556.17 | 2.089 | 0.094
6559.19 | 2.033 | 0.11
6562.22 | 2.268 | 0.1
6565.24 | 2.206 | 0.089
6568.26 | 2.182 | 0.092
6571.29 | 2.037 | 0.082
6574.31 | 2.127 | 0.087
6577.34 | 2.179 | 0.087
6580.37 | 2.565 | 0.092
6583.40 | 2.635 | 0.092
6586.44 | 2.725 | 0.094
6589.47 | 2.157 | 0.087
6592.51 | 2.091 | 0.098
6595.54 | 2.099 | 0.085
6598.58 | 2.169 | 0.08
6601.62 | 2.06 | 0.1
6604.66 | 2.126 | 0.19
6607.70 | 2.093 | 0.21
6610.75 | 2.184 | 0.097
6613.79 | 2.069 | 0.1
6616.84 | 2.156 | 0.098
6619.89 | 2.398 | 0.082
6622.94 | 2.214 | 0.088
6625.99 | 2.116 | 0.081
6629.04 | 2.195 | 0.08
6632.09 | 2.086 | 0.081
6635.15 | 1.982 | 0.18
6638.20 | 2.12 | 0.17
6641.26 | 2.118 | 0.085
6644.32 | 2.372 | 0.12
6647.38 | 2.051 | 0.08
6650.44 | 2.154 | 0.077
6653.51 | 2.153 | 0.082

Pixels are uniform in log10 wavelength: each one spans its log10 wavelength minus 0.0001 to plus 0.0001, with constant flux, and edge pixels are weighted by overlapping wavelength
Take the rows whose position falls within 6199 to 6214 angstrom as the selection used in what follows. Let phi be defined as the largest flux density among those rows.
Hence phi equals 2.194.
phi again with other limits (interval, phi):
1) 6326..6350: 2.294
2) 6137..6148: 2.34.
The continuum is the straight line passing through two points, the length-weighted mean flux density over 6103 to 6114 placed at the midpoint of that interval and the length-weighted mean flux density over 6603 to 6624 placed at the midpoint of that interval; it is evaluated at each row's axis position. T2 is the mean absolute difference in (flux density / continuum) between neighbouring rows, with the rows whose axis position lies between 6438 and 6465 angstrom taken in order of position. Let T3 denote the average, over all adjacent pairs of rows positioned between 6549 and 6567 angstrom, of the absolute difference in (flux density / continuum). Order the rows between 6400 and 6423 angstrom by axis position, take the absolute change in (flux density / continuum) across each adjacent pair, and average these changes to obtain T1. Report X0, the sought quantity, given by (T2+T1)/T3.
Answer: 1.4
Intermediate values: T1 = 0.036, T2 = 0.03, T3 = 0.048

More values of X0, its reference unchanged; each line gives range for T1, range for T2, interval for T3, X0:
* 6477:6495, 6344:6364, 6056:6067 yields 3.2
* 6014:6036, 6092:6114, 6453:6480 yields 1.9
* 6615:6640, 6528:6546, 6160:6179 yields 2.4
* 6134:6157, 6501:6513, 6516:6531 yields 1.2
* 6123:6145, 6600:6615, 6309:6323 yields 2.5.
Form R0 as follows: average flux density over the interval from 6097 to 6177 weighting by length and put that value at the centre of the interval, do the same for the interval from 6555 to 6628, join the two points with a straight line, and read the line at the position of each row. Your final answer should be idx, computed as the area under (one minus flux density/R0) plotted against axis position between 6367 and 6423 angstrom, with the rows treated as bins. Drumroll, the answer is -0.1 angstrom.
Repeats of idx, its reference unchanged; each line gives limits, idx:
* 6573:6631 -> -0.5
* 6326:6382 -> 0.2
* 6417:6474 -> -0.6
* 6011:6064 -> -2.6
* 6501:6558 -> -0.9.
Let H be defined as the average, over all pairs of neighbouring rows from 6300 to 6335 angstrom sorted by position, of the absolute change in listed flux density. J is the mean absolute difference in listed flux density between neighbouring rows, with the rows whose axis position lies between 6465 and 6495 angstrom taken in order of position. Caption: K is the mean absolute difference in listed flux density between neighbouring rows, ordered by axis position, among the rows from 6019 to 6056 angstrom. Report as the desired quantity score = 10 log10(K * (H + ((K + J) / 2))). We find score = -19.1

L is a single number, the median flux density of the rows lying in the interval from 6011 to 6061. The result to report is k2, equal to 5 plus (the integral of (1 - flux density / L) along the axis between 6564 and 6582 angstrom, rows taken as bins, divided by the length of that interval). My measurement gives 5.014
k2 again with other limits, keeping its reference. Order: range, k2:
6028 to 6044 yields 4.999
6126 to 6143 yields 5.057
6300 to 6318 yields 5.034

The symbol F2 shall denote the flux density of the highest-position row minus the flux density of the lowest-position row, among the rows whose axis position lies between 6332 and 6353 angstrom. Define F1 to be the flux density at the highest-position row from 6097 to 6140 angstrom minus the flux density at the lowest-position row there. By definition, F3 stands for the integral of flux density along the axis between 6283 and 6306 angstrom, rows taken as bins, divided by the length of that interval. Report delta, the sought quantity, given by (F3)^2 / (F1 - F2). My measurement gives -14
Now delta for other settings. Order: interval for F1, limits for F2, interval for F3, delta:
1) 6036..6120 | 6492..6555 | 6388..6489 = 39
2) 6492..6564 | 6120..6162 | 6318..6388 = 33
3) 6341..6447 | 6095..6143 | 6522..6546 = 33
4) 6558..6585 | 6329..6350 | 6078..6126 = 10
